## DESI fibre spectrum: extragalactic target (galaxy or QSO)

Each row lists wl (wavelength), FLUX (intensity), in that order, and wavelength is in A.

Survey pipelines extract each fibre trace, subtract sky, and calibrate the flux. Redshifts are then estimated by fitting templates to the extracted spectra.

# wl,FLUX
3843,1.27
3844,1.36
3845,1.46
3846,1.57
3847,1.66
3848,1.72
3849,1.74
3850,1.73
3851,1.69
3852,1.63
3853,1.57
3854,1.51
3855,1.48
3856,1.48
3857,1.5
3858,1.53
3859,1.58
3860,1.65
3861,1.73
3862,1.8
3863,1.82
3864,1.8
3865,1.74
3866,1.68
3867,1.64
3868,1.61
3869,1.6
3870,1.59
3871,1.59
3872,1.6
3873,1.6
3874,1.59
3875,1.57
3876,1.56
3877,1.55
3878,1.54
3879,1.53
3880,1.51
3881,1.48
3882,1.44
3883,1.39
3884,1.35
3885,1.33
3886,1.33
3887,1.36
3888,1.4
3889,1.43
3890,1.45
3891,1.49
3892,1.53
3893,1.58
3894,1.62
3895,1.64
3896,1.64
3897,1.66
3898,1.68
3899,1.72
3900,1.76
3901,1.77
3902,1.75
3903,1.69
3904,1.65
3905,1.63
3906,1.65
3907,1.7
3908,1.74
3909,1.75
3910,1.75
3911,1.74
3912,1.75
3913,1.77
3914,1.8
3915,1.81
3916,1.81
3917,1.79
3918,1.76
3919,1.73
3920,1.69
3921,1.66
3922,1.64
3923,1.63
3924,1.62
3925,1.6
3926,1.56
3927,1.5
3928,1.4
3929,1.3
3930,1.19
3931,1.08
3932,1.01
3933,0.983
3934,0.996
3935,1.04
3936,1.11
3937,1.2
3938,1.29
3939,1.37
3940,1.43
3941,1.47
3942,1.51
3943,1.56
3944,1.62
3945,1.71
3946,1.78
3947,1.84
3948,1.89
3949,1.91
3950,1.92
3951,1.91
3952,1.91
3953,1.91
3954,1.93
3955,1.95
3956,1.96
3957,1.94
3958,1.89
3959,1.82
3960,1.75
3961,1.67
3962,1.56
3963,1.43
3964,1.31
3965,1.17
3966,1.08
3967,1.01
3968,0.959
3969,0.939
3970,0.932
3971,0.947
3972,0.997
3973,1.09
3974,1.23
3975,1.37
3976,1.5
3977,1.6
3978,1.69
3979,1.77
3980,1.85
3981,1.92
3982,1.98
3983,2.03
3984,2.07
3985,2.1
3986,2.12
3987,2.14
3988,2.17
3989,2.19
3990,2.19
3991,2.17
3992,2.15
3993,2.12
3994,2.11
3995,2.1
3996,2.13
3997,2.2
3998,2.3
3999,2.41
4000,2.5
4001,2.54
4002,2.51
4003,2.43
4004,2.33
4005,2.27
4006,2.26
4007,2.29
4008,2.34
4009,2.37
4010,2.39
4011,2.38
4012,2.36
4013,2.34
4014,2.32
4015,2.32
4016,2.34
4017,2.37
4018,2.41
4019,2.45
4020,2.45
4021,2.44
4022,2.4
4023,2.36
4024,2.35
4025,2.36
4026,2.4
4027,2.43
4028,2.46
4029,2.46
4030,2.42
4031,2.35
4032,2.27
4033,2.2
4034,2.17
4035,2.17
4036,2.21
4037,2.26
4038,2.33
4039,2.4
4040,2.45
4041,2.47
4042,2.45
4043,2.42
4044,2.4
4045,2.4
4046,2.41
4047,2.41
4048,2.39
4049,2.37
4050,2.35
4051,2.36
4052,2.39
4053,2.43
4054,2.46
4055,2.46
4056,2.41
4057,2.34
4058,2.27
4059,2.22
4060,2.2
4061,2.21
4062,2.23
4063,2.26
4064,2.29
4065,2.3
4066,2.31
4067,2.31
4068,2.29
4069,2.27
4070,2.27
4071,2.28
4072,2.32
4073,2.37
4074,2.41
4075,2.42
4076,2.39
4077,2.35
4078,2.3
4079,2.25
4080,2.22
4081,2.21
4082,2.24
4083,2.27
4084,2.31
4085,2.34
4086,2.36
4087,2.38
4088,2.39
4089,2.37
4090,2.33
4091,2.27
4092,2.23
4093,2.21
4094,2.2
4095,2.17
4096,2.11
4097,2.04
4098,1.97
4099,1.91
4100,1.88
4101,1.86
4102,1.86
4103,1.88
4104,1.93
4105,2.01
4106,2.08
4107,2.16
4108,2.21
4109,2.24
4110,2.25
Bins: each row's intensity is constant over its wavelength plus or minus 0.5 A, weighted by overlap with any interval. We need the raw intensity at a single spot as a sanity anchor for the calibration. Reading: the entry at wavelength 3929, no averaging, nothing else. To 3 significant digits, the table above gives 1.30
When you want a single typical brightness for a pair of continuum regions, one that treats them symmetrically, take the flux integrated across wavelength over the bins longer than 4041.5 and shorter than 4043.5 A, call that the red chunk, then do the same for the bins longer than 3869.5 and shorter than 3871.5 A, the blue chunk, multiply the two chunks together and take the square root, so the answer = 3.94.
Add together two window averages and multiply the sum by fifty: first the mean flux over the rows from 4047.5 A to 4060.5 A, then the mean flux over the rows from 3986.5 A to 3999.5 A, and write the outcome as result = 227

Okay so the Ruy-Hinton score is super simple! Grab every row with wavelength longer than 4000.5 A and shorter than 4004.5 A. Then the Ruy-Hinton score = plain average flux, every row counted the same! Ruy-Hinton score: 2.5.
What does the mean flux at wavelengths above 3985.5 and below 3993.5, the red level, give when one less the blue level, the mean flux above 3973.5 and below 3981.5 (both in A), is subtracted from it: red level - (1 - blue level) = 2.8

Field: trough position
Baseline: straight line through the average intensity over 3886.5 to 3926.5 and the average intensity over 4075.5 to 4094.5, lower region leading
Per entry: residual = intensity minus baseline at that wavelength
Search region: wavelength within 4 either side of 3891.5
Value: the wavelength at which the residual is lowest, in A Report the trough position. 3888 A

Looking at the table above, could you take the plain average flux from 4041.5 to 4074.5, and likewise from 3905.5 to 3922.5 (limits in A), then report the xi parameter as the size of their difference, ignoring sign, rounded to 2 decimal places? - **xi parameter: 0.60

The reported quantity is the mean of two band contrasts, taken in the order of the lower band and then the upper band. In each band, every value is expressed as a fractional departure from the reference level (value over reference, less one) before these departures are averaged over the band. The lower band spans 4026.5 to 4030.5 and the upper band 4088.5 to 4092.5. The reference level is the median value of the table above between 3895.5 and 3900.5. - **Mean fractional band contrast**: 0.41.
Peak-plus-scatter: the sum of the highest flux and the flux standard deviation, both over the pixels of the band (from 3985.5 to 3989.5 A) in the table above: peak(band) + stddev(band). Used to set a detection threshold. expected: 2.2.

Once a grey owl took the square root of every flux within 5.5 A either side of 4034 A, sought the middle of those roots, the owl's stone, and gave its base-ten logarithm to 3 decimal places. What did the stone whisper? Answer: 0.178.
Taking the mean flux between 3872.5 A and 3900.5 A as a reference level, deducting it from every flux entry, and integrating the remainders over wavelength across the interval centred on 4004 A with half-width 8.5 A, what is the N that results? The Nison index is 14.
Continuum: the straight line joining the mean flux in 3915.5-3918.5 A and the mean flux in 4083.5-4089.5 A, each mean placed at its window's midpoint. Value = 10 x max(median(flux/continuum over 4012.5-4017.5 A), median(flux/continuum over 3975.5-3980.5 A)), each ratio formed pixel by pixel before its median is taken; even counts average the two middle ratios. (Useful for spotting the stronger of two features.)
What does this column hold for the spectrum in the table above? 11.0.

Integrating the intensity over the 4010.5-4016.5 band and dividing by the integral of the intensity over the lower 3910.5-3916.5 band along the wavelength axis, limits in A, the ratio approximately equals 1.32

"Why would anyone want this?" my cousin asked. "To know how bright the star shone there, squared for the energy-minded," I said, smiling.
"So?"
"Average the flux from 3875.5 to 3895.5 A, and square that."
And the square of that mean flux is 2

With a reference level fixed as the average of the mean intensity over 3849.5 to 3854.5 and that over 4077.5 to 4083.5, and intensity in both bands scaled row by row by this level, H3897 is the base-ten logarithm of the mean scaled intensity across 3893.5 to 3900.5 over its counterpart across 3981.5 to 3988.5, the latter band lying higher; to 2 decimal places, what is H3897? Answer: -0.10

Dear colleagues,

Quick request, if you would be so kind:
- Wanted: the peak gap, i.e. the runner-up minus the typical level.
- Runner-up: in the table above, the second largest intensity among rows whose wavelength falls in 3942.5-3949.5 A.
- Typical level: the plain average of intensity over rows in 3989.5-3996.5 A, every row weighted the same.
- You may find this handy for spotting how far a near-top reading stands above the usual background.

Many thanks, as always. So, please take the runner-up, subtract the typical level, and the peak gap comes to -0.25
